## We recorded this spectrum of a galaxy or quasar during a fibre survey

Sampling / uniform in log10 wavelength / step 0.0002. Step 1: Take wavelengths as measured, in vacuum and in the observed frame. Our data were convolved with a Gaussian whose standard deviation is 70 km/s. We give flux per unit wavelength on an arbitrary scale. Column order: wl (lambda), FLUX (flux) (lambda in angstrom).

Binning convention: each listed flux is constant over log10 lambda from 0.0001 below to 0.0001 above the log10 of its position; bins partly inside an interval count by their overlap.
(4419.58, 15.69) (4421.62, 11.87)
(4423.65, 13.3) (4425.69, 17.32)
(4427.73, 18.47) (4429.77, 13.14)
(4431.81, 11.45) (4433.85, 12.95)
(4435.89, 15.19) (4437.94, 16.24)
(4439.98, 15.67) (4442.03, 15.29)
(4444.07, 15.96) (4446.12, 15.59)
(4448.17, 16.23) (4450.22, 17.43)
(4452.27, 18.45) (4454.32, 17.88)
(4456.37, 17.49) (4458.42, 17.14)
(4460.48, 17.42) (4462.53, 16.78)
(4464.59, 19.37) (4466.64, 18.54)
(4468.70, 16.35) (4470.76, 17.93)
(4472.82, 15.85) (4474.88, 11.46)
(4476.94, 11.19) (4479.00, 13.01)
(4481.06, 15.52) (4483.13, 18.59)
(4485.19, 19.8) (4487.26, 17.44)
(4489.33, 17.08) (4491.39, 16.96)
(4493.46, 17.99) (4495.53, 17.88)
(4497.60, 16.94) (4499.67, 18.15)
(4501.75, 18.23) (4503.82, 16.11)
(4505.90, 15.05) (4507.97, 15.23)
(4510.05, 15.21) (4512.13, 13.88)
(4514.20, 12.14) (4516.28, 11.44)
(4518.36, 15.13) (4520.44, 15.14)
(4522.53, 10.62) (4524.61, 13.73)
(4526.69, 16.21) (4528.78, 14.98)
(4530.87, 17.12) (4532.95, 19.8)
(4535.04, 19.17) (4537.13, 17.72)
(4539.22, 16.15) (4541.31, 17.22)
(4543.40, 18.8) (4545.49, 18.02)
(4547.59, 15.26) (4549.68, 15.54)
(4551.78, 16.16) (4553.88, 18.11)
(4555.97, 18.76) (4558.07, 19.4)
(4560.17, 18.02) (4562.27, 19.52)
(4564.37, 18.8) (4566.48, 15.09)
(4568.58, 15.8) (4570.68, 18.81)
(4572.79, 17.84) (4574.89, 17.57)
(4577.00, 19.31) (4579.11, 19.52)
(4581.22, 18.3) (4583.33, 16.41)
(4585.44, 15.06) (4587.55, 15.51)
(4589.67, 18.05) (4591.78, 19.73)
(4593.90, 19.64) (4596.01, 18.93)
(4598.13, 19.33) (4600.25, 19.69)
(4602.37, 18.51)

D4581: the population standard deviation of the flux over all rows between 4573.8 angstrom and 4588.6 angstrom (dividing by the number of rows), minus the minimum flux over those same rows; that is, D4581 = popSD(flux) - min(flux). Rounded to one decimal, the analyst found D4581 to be -13.4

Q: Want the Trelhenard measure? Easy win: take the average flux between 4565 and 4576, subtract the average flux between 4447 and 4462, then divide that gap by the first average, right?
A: -0.02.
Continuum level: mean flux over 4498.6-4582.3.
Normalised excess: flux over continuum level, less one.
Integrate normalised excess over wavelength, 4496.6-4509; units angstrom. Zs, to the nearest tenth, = 0.0 angstrom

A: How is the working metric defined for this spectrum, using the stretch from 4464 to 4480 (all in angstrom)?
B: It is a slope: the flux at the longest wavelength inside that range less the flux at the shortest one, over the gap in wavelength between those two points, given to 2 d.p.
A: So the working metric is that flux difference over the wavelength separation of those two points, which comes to -0.44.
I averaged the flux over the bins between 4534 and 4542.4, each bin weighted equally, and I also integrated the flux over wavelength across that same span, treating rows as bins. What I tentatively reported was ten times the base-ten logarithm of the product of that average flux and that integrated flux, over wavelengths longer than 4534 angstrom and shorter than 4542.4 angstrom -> 34.1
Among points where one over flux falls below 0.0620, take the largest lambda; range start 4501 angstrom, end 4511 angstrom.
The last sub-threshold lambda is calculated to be 4501.75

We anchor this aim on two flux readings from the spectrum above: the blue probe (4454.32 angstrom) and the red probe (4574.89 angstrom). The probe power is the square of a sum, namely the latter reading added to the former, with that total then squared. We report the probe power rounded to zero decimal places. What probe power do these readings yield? 1257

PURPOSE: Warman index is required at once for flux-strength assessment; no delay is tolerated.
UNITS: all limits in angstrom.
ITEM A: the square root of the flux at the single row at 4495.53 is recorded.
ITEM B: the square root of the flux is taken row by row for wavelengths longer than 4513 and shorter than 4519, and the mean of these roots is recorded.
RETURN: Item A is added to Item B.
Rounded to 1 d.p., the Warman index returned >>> 7.8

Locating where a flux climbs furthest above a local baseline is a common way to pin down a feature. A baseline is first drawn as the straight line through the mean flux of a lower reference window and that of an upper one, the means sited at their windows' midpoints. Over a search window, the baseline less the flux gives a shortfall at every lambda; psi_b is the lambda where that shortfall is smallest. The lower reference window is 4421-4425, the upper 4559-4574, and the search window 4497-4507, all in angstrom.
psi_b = 4501.75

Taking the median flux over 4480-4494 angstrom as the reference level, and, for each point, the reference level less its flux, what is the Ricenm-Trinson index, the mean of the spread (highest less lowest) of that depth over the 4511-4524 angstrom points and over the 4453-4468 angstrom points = 3.6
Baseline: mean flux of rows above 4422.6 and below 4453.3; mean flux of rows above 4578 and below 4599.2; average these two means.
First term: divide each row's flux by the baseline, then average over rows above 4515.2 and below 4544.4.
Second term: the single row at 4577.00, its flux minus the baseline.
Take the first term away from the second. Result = 2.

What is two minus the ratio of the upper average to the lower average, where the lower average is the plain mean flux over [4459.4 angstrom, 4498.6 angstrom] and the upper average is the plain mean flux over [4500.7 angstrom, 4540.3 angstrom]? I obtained 1.07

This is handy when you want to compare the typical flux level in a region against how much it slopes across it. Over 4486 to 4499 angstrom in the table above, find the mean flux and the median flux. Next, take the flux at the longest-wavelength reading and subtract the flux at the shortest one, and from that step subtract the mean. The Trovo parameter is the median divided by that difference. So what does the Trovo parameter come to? -1.0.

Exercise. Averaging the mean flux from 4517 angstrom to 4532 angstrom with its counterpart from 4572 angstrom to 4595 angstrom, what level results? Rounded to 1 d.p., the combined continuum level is 16.3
